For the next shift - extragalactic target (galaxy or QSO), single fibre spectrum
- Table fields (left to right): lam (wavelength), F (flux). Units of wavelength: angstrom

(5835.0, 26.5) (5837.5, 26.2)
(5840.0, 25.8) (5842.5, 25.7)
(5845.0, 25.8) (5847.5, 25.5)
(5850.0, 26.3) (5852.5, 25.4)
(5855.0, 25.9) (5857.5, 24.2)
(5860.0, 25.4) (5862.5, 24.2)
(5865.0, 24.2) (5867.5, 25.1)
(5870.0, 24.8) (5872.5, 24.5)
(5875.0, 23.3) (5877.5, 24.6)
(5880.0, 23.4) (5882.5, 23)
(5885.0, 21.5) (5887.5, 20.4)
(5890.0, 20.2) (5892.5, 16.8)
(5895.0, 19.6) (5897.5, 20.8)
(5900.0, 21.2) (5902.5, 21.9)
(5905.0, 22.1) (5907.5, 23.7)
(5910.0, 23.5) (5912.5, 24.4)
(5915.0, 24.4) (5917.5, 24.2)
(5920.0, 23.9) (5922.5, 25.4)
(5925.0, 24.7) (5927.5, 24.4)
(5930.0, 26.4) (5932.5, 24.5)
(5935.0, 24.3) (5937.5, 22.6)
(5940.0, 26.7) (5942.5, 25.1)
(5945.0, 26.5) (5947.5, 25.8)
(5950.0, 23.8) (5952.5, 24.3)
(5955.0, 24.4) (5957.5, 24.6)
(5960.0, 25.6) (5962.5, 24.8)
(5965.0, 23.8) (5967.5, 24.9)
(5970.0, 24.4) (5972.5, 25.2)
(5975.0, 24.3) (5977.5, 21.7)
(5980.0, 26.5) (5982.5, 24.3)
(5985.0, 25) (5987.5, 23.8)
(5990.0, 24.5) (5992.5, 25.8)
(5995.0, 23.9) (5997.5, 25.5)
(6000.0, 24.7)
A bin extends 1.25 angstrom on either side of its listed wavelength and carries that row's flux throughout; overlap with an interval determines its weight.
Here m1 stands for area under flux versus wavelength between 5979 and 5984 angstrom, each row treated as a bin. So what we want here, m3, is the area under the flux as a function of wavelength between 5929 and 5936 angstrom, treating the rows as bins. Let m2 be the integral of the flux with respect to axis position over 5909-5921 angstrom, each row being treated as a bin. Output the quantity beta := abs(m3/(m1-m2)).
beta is 1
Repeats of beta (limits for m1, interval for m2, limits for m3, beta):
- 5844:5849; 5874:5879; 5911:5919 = 23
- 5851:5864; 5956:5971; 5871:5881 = 5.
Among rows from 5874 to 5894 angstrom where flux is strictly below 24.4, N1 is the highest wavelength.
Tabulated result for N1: 5892.5 angstrom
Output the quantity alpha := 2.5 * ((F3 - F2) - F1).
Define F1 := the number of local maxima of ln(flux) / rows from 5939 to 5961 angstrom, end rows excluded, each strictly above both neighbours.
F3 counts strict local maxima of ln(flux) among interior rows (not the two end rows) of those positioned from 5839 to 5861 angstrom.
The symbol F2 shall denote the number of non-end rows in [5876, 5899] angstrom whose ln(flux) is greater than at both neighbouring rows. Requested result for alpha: 5.0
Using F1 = 1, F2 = 0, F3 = 3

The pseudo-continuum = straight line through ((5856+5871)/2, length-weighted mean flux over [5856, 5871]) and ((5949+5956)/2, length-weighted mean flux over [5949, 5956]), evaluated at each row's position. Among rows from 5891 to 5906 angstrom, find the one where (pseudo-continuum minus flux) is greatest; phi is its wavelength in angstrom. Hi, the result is 5892.5 angstrom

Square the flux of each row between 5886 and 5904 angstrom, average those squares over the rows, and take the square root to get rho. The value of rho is 20.2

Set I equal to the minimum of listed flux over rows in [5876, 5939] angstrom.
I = 16.8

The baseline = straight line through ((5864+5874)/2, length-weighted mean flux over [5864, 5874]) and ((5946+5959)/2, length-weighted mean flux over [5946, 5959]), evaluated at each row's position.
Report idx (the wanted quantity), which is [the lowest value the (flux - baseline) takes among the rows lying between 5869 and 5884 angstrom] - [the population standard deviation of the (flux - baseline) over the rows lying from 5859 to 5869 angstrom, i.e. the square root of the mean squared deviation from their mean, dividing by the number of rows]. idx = -2.2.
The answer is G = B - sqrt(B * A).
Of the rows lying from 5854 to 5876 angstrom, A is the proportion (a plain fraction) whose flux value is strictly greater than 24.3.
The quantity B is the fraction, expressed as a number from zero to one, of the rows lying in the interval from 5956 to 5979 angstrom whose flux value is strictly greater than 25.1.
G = -0.13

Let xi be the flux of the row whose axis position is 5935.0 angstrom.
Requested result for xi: 24.3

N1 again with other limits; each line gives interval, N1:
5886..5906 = 5905.0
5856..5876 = 5875.0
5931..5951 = 5950.0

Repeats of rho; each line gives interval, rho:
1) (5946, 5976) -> 24.7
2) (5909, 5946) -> 24.8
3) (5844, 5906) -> 23.3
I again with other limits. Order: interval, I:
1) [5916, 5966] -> 22.6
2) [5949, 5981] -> 21.7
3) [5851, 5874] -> 24.2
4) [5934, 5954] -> 22.6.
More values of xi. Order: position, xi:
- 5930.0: 26.4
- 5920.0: 23.9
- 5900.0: 21.2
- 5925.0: 24.7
